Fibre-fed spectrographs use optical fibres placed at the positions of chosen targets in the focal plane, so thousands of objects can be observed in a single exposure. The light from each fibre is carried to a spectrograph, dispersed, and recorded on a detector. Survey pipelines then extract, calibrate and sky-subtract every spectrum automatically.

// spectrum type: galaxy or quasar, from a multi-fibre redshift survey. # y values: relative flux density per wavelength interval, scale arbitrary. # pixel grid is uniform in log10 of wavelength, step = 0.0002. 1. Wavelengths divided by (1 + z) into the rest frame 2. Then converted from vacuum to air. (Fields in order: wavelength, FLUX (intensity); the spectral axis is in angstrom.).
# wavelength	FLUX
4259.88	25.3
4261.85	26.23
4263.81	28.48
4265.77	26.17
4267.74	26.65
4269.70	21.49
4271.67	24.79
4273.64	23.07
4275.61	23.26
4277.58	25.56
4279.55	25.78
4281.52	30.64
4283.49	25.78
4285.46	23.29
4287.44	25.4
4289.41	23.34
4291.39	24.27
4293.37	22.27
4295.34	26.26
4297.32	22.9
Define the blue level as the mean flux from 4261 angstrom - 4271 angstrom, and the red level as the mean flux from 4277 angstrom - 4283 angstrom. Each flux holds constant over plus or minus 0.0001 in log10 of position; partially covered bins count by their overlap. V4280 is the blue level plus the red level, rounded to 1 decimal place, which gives 53.1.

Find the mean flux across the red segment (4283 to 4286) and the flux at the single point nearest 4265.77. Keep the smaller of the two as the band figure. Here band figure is 24.5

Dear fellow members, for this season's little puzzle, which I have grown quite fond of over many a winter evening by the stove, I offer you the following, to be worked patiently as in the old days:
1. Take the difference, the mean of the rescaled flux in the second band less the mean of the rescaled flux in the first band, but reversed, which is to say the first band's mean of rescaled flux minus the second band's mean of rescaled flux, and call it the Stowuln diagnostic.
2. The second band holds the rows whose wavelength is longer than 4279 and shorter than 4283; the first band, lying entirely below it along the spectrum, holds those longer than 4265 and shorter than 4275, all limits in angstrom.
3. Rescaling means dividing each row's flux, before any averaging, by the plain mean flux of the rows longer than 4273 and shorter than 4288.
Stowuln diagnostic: -0.15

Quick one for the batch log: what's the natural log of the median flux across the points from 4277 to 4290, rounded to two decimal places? 3.24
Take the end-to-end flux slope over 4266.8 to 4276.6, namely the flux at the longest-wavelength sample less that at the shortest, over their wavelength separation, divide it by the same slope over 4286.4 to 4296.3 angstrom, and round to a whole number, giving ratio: -4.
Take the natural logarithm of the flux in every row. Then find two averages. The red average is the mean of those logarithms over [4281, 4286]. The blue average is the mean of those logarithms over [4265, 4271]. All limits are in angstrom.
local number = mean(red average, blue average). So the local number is 3.24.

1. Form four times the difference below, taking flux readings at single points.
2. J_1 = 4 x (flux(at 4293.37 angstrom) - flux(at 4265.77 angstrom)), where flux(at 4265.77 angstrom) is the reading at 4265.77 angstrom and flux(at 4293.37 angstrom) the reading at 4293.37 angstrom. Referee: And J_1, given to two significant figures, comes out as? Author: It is -16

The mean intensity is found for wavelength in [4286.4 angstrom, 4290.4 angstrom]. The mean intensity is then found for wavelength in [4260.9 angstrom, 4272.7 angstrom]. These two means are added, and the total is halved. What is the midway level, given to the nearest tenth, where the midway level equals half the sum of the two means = 25.0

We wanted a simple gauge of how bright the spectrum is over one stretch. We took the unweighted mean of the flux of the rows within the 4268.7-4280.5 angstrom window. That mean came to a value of 24.0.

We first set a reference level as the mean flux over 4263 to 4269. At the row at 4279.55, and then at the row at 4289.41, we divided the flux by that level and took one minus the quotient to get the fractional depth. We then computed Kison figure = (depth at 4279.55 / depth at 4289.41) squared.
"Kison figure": 0.1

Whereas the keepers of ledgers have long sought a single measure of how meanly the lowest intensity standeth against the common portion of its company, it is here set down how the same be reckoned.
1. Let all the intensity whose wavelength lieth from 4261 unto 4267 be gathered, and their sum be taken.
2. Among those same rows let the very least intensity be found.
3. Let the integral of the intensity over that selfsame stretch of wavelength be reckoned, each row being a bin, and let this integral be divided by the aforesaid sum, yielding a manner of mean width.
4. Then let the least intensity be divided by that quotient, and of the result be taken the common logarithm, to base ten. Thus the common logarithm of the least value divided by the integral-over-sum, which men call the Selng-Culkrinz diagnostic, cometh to 1.12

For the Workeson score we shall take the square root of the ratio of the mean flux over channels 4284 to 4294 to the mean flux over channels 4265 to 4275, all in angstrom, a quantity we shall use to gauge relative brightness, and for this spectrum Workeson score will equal 0.99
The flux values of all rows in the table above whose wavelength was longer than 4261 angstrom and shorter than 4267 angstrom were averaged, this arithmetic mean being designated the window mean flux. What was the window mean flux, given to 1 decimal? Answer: 27.0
